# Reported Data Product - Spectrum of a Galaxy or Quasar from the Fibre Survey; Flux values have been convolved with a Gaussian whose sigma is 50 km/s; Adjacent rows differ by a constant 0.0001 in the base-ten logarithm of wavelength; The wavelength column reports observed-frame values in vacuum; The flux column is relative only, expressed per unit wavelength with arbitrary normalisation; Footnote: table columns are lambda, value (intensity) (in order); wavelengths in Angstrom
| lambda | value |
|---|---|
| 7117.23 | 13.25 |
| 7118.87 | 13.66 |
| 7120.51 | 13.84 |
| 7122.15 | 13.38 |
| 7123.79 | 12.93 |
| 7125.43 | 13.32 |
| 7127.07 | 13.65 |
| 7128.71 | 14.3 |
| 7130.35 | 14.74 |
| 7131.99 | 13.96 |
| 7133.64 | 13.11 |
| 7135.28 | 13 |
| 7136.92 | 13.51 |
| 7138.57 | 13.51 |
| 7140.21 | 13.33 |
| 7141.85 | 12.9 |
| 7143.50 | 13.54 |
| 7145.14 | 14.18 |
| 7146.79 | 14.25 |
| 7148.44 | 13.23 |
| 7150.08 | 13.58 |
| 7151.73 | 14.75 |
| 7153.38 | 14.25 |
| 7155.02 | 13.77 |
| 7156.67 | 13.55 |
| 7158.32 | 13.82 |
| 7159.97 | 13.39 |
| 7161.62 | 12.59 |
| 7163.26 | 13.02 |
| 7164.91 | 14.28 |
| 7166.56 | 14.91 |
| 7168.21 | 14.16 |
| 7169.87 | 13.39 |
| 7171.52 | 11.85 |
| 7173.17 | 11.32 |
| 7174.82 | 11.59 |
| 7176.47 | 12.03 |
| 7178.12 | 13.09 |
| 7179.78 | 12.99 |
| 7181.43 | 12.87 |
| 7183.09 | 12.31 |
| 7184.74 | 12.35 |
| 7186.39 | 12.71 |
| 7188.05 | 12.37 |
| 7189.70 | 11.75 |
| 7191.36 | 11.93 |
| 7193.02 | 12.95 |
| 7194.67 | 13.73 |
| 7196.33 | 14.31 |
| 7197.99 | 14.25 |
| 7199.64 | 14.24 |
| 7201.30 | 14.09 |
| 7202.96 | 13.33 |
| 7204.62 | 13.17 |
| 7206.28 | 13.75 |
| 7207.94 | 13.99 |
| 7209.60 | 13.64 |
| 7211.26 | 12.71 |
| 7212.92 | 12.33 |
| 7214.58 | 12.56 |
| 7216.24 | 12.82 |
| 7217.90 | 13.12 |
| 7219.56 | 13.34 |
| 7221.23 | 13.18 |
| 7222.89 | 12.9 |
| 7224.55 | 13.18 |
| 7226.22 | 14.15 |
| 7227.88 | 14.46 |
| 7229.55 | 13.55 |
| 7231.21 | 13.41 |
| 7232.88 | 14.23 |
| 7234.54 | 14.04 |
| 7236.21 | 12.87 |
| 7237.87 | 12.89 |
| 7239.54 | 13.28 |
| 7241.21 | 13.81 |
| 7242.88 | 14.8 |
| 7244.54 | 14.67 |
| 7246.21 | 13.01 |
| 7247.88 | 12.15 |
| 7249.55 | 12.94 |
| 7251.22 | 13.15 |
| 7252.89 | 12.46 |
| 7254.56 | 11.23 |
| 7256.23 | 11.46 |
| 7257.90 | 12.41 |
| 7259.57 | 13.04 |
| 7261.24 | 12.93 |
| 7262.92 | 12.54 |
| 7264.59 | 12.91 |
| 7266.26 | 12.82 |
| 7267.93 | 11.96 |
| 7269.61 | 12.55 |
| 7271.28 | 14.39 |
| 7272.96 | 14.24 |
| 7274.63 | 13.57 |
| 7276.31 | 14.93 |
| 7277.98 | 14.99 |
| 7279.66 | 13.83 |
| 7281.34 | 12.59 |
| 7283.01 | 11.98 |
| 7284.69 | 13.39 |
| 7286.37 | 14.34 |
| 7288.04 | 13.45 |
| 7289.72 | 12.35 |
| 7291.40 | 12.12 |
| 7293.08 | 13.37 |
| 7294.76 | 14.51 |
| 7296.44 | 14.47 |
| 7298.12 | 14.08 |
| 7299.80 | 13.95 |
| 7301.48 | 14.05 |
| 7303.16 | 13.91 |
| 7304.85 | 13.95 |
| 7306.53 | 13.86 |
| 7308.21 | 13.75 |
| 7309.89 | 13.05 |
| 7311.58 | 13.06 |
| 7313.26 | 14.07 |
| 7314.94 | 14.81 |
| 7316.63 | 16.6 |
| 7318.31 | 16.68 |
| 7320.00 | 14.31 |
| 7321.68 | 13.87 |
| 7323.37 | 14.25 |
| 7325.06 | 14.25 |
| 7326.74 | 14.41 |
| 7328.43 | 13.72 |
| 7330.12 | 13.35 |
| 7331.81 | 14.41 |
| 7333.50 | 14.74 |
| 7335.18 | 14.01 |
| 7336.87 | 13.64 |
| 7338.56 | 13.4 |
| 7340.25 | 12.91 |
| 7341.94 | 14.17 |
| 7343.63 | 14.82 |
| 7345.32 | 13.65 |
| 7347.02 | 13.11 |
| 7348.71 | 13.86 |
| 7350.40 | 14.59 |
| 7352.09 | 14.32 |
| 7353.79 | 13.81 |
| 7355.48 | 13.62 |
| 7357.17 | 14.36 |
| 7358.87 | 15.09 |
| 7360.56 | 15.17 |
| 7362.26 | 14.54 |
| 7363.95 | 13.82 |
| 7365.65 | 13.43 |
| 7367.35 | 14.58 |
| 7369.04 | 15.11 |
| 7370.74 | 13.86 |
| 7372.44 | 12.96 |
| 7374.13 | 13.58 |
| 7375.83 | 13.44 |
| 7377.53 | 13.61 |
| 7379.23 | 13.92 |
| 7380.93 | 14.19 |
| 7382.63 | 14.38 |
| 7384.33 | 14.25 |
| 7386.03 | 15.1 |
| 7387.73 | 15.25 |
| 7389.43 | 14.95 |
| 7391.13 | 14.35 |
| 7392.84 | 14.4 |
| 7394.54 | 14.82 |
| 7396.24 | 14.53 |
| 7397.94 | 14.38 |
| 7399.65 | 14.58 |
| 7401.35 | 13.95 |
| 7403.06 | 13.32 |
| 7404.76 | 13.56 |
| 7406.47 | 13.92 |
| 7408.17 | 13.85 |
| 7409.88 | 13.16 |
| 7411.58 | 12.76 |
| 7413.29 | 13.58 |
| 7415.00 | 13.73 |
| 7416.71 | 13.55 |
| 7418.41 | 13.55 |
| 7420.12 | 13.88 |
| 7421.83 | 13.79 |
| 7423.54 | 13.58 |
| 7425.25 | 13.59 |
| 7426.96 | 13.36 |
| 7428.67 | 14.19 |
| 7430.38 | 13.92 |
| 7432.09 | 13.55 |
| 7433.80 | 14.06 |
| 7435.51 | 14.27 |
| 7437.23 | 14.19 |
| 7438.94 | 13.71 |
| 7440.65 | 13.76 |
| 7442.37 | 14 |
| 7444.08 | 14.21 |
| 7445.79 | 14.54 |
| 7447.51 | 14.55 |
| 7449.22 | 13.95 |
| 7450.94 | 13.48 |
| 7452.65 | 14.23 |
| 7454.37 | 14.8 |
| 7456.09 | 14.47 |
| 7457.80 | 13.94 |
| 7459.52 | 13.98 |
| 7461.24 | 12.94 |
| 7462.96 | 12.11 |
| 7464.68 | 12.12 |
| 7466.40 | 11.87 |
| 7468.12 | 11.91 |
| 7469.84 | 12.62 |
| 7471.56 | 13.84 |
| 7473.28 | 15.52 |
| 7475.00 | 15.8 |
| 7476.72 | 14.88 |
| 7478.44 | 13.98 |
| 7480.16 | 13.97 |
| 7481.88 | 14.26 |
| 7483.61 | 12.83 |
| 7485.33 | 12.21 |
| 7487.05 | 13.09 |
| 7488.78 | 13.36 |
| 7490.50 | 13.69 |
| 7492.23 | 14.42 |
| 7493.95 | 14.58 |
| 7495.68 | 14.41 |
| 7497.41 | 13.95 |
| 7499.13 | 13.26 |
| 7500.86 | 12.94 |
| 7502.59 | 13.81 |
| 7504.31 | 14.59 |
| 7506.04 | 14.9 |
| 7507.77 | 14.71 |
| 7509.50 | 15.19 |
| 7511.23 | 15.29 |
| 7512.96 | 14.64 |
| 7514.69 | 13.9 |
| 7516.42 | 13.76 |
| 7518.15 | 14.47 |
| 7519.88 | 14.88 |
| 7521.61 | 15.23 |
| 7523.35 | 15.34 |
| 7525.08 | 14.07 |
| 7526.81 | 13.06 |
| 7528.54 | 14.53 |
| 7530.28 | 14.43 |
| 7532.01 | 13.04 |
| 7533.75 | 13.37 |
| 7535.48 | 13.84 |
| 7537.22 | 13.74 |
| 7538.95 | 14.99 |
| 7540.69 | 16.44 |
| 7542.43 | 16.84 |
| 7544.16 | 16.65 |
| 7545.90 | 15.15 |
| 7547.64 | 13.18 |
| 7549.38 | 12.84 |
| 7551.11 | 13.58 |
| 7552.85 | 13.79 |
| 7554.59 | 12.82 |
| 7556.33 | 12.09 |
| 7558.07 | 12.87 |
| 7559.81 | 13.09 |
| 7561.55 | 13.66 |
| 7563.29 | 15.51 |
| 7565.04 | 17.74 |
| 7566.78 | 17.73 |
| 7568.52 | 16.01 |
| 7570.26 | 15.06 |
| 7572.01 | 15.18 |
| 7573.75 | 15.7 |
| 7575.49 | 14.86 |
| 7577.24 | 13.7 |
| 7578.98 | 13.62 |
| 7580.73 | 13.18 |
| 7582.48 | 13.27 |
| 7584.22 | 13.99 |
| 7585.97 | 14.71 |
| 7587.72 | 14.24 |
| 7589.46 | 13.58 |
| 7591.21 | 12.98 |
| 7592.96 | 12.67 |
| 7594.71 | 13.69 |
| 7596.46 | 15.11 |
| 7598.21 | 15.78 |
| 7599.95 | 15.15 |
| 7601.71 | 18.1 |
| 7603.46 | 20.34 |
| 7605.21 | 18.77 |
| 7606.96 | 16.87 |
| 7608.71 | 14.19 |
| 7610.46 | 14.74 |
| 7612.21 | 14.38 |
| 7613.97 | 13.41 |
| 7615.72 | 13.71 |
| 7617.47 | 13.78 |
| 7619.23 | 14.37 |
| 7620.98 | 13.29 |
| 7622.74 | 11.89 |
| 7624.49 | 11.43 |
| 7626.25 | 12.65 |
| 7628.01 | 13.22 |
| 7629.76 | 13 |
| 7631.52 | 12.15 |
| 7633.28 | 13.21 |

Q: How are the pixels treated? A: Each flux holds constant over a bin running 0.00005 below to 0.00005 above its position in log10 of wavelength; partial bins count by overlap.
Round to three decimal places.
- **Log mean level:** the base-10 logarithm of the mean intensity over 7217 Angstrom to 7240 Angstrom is 1.129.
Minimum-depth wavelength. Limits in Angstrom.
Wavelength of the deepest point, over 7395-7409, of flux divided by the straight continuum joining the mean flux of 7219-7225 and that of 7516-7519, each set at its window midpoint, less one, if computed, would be 7403.06 Angstrom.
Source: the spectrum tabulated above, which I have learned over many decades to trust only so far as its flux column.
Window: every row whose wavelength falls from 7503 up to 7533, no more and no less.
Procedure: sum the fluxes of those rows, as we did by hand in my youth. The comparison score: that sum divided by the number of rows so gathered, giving 14.5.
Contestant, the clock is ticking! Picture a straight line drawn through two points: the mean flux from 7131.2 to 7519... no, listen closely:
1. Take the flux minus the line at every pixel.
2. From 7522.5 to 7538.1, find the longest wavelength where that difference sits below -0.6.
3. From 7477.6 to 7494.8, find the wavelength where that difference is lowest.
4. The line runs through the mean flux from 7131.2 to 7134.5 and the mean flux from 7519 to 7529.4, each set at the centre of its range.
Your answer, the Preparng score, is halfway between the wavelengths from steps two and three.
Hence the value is 7511.3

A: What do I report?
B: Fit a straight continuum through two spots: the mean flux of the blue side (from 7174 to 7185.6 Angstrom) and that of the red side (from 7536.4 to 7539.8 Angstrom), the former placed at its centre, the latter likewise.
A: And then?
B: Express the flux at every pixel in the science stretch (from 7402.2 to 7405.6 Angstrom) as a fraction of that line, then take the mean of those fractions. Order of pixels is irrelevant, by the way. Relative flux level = 0.98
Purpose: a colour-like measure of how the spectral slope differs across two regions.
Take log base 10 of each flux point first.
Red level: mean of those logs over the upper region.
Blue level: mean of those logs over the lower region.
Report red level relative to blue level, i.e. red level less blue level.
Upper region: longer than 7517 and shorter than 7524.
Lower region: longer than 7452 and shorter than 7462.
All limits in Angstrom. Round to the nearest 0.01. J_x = 0.03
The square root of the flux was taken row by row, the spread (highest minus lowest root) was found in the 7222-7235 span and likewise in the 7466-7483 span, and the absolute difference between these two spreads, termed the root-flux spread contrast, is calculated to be 0.32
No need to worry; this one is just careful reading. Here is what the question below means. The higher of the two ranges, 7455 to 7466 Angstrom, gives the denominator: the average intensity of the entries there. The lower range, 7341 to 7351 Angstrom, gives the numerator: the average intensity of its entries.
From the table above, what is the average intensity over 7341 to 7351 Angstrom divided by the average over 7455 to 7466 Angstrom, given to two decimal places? 1.06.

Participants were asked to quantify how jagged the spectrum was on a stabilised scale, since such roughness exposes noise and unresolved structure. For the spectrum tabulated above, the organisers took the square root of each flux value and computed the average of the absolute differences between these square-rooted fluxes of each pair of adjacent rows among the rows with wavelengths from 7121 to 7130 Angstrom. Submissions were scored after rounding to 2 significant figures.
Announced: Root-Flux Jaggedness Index 0.062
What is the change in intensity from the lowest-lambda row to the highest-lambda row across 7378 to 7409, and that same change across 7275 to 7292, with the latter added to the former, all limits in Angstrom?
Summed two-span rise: -3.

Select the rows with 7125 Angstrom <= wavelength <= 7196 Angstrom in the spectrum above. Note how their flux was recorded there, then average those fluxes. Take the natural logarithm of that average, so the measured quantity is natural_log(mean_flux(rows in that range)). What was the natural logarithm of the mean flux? 2.58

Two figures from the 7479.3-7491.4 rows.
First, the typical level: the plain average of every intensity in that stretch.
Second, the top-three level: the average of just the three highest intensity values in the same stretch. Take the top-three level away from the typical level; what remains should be -0.63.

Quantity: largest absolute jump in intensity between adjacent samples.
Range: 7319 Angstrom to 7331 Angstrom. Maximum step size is 0.69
